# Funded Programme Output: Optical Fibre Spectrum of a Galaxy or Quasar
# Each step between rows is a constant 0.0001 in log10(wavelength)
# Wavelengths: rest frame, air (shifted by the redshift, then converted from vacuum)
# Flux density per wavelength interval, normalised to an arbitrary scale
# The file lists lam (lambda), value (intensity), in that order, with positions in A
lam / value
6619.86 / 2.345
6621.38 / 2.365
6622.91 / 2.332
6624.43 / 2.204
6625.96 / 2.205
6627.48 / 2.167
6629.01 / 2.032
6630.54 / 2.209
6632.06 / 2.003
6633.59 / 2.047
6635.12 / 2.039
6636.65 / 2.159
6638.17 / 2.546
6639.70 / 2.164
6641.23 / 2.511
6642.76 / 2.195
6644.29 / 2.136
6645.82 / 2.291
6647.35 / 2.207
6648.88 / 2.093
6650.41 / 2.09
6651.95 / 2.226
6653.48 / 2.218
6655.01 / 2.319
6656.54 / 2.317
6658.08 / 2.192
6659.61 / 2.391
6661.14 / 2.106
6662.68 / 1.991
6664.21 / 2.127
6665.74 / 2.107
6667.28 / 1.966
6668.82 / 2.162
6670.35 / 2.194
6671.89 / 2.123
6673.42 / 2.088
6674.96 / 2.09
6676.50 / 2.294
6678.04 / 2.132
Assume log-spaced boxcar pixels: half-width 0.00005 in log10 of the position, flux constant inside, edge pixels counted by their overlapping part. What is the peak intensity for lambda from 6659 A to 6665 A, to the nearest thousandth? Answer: 2.391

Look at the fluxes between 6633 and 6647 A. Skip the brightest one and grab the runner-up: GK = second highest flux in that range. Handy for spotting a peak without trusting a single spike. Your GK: 2.511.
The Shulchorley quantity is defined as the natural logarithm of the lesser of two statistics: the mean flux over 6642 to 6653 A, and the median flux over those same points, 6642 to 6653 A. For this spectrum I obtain 0.778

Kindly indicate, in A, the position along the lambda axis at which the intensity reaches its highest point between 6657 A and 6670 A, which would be 6659.61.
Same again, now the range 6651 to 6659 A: 6655.01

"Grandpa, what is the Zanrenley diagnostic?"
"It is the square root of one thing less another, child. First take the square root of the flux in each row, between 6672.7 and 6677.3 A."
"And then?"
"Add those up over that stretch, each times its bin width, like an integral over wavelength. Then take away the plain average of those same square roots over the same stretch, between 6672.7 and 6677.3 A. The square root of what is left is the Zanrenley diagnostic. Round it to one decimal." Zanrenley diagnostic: 2.3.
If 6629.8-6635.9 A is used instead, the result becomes 2.7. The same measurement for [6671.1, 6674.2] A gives 1.7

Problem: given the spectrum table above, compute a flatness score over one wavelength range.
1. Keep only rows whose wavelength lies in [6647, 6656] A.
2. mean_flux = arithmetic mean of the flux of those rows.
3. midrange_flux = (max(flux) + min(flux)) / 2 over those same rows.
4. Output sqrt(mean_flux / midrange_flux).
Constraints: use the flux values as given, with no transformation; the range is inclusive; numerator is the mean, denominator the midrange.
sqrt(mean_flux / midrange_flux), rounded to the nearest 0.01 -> 1.00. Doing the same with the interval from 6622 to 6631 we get 1.00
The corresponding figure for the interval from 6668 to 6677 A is 0.99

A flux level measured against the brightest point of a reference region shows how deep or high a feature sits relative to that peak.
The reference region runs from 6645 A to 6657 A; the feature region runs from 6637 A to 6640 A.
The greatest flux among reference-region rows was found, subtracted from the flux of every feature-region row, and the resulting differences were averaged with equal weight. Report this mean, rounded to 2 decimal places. 0.04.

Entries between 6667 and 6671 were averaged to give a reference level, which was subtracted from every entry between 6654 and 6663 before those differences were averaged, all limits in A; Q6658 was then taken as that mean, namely 0.11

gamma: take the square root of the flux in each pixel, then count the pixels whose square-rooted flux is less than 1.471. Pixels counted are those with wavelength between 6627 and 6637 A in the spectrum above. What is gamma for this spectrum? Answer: 5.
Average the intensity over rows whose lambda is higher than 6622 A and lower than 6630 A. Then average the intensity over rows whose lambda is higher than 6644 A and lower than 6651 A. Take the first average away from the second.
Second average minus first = -0.02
